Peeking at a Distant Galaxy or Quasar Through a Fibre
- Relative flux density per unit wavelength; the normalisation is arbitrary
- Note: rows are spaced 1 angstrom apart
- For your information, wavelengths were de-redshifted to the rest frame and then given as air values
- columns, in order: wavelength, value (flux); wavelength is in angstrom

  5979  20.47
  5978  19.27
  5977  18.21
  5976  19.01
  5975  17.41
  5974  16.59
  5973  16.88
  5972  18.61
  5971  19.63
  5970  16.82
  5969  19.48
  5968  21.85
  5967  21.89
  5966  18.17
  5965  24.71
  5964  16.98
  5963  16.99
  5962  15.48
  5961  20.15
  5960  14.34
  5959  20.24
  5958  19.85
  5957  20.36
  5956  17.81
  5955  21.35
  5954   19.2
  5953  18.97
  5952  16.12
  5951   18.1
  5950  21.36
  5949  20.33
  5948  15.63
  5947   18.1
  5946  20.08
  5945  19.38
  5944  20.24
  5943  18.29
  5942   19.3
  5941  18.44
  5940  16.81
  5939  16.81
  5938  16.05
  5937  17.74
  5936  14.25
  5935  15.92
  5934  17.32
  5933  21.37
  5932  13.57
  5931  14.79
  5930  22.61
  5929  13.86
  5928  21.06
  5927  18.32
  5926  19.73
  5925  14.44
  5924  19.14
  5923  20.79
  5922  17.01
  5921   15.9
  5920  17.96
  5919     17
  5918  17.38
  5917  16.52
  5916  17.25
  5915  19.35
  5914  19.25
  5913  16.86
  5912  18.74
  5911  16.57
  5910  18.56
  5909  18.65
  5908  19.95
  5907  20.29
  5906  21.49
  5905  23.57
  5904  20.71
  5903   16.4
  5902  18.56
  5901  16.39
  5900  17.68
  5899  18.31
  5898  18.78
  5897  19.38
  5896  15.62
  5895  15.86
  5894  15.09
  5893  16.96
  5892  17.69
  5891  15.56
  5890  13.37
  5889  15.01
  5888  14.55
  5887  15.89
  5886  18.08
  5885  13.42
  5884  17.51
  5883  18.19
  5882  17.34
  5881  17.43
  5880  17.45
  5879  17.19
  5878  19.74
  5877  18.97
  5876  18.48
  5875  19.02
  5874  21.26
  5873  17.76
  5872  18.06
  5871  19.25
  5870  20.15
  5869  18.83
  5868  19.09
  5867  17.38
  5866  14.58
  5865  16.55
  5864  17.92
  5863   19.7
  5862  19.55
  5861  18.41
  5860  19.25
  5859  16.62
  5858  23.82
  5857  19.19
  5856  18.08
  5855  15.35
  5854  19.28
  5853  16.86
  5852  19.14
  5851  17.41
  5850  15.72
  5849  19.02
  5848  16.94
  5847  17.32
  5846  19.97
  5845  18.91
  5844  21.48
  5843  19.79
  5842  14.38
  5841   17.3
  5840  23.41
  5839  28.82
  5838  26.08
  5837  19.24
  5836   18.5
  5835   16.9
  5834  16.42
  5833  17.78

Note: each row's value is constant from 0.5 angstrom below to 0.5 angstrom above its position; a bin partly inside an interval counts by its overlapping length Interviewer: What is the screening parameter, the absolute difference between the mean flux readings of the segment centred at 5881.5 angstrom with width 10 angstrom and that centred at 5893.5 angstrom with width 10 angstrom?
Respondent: 1.2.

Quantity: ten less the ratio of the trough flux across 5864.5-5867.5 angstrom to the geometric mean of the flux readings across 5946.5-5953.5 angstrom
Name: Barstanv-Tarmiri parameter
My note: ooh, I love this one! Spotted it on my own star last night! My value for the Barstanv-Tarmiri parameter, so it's 9.20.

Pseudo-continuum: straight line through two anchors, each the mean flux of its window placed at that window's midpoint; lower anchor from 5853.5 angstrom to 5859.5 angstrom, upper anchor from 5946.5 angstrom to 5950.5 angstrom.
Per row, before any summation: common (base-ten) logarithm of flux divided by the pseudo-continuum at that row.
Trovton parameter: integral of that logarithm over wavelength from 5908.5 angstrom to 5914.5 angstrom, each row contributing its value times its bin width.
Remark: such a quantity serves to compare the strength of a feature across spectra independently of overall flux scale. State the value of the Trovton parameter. -0.10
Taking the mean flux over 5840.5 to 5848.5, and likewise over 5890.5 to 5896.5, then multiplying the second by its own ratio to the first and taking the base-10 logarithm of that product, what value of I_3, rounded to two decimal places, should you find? 1.15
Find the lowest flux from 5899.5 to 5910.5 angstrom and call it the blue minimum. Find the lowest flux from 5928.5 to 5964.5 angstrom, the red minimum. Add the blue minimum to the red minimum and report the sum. 30.0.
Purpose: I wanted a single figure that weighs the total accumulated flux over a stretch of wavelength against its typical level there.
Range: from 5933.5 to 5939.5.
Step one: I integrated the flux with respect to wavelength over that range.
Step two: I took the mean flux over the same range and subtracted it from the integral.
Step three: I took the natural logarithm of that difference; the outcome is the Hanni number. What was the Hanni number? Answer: 4.40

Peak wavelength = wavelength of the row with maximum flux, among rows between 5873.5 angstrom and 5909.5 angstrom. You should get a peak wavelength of 5905 angstrom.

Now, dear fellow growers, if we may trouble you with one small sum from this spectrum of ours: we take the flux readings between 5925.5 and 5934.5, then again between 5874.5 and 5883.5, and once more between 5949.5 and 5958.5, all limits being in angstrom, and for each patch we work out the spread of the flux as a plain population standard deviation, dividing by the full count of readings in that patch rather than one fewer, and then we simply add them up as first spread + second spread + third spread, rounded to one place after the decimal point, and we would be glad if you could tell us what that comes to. 5.7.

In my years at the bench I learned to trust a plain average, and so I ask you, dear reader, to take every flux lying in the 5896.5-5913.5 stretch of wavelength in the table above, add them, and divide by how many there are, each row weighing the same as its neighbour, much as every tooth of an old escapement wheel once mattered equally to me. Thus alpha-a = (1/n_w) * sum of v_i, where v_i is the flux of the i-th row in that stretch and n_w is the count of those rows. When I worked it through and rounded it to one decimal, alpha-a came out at 18.9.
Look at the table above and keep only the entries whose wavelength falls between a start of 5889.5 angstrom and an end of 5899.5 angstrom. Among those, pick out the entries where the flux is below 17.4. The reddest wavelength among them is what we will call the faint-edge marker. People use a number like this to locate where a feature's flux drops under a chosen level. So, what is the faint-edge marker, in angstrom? 5896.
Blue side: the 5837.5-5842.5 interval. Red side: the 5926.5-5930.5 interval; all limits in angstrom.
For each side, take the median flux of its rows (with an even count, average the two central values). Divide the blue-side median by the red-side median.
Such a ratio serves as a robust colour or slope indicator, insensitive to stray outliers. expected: 1.19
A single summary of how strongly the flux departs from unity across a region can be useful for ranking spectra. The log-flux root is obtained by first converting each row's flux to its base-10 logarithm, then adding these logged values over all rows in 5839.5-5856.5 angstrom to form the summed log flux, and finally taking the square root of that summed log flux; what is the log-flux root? 4.63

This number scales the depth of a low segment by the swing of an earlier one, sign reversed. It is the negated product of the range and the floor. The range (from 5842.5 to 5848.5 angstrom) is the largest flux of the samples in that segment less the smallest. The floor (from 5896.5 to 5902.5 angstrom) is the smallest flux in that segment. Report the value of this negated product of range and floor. -74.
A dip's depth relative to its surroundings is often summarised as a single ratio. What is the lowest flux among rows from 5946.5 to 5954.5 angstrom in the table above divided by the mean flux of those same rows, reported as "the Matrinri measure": 0.846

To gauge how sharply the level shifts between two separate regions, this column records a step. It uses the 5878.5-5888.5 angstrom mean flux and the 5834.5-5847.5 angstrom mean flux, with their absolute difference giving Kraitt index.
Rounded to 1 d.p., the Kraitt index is 3.5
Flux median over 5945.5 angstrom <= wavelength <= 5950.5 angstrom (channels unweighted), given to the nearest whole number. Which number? 20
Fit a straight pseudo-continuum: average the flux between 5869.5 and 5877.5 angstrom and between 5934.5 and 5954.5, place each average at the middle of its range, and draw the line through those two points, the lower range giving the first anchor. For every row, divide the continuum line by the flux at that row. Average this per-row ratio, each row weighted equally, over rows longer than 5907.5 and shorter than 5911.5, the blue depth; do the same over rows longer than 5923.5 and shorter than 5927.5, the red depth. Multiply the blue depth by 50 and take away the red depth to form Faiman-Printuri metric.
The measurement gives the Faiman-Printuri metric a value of 50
